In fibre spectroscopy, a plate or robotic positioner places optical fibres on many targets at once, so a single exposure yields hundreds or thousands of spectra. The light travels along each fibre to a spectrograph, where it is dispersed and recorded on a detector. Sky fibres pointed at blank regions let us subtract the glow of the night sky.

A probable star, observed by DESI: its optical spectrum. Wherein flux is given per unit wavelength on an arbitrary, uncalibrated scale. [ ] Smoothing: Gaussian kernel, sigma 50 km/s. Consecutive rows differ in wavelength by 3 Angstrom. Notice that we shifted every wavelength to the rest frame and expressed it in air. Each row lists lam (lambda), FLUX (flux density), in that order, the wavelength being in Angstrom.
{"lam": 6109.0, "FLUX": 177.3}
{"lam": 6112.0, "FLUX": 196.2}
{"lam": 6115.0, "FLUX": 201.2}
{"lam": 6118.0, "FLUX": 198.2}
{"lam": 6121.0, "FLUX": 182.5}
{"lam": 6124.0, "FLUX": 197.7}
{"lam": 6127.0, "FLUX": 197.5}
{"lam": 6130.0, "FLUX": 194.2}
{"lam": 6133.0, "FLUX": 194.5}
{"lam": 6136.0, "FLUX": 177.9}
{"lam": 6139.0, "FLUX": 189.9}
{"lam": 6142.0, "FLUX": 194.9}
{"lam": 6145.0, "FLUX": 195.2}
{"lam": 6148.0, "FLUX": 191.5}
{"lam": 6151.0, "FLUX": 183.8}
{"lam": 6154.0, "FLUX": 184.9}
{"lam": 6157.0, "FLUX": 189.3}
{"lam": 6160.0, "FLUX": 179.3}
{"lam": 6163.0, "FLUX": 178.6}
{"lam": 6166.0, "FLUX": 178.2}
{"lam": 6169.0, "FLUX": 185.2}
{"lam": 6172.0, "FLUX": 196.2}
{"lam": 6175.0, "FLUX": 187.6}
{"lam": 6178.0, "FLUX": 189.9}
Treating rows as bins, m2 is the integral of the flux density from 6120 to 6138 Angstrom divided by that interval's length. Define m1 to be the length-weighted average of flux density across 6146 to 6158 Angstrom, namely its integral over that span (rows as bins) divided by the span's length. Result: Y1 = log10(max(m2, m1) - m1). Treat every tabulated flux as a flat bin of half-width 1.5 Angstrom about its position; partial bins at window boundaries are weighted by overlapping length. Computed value 0.52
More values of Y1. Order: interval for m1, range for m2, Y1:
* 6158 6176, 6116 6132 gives 1.00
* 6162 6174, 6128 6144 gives 0.76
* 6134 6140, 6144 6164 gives 0.25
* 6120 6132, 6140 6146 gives 0.05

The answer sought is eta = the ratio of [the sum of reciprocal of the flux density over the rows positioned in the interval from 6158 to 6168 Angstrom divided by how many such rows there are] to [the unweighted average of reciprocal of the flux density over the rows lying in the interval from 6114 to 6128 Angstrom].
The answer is 1.09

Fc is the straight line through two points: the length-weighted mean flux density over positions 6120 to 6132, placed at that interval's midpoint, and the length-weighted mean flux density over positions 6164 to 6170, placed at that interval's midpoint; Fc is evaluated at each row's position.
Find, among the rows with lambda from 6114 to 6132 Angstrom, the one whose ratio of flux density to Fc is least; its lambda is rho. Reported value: 6121.0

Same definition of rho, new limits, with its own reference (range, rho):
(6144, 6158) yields 6151.0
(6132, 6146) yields 6136.0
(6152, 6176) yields 6160.0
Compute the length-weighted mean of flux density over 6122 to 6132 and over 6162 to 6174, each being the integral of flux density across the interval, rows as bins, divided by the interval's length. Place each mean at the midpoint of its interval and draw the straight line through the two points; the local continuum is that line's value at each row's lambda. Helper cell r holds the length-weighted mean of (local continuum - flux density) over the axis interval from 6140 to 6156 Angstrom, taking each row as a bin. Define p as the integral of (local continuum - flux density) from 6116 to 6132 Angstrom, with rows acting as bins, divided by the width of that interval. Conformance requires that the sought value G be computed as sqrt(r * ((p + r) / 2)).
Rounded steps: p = 2.2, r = 0.1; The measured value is 0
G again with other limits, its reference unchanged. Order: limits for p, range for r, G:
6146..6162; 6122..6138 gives 3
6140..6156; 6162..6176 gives 0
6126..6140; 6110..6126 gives 3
